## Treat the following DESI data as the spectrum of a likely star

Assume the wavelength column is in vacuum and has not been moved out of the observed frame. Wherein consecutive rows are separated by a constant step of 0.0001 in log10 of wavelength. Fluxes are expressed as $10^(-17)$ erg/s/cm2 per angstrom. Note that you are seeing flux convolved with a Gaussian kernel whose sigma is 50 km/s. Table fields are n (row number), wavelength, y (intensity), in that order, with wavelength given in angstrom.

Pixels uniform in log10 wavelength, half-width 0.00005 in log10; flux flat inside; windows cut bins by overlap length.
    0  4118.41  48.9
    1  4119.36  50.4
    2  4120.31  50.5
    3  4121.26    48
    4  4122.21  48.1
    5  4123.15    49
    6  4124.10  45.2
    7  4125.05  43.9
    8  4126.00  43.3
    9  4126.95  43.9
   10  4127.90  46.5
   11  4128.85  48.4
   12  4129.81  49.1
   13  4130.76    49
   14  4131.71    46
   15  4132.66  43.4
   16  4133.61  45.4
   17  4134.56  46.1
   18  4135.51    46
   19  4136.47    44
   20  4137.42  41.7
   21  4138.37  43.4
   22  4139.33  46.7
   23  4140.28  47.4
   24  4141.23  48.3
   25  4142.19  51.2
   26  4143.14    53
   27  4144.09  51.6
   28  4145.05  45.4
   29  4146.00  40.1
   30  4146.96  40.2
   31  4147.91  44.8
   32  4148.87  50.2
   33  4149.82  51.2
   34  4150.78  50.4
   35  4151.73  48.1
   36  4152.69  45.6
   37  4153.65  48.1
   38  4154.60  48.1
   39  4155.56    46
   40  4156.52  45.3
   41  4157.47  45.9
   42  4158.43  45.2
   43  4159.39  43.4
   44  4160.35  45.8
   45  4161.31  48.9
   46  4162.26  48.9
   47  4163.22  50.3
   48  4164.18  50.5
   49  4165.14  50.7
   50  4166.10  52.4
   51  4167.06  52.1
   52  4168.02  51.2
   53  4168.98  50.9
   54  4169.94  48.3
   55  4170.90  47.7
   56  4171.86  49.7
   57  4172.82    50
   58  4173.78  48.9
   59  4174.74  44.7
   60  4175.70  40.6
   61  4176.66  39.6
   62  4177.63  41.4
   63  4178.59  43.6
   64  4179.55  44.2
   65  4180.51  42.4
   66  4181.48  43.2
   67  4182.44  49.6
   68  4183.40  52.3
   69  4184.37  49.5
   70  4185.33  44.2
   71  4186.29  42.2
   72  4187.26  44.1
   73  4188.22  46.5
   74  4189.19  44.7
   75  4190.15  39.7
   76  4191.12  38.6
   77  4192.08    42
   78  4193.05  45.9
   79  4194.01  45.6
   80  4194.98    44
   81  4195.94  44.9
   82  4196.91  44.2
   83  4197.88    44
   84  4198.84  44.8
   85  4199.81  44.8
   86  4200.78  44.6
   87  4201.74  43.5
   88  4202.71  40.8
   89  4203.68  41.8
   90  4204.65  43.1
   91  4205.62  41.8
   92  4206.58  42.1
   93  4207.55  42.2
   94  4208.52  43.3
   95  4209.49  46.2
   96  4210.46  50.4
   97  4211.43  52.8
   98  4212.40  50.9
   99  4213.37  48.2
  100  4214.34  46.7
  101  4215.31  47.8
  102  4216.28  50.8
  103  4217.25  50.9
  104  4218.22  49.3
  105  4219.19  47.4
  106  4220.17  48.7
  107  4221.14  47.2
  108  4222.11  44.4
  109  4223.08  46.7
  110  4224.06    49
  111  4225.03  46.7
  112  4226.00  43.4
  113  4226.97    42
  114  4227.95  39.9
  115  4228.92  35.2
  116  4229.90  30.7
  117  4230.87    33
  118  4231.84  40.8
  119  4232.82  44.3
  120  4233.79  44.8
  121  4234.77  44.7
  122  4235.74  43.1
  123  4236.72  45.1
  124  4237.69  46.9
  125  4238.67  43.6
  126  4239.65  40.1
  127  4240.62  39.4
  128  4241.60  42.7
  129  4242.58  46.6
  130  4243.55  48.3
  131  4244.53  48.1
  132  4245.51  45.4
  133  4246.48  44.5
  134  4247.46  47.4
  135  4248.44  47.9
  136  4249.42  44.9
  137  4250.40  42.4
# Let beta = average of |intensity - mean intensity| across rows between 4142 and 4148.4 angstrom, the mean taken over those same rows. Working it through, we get 4.6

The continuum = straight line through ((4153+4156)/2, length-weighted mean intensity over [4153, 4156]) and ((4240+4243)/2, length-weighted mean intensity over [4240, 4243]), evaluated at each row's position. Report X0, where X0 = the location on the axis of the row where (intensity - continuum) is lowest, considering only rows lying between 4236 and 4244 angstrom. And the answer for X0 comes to 4240.62 angstrom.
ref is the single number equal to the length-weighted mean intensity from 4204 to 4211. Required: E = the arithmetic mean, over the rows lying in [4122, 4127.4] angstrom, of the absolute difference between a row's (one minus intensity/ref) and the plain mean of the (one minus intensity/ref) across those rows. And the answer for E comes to 0.045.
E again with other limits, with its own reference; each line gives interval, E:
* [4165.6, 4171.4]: 0.037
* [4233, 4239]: 0.020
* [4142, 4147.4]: 0.114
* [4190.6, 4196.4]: 0.048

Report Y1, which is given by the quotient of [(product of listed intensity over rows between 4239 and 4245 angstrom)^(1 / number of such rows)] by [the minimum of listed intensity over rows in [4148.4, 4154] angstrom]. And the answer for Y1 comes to 0.97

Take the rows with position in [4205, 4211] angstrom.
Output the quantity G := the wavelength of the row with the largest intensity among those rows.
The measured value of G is 4210.46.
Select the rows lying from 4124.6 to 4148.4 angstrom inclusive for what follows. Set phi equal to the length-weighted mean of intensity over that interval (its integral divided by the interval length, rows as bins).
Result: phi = 45.9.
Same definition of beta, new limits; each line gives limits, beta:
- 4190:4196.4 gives 2.4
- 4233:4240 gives 1.5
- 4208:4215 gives 2.6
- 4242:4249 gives 1.2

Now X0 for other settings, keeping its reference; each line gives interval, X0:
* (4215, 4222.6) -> 4222.11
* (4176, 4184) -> 4176.66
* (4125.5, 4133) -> 4126.00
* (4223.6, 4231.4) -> 4229.90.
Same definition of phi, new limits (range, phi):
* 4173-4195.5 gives 44.3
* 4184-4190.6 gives 44.4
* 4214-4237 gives 44.2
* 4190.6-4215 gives 44.7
